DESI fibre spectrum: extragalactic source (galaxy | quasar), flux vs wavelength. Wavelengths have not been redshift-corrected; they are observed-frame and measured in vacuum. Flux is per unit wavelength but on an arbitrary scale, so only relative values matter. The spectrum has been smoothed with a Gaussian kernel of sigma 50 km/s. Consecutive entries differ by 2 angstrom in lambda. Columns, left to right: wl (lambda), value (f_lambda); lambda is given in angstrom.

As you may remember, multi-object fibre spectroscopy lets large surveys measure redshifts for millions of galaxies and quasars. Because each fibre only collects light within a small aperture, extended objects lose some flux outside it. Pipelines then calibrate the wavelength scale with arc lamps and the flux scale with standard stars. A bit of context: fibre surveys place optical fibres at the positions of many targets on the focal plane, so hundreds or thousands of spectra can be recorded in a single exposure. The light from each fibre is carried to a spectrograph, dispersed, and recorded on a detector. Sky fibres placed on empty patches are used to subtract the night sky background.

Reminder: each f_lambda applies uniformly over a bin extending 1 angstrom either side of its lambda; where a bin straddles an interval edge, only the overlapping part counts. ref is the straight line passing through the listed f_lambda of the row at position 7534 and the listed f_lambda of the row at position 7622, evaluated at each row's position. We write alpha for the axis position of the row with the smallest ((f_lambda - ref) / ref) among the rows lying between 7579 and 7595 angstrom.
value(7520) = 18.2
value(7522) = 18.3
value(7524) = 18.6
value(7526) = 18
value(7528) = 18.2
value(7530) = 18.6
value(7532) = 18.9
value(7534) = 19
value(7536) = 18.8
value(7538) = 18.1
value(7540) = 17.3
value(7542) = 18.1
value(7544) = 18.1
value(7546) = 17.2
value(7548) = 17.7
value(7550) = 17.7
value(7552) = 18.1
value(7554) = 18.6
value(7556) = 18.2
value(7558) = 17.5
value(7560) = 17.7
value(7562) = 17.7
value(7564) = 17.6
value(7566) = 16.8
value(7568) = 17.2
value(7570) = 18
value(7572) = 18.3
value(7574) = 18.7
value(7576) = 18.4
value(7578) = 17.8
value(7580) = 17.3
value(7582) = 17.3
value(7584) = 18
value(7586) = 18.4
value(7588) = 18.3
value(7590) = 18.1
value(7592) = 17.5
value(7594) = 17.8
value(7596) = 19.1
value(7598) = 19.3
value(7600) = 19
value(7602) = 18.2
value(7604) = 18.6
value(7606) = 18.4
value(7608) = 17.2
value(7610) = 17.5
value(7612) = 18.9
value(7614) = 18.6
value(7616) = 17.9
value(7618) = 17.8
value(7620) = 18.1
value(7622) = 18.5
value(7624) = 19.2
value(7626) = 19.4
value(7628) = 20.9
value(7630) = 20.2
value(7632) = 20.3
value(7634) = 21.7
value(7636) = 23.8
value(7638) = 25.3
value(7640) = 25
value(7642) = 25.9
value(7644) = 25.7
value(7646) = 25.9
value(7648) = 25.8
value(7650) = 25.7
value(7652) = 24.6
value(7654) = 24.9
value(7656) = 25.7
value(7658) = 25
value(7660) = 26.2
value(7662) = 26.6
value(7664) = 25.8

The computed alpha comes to 7580 angstrom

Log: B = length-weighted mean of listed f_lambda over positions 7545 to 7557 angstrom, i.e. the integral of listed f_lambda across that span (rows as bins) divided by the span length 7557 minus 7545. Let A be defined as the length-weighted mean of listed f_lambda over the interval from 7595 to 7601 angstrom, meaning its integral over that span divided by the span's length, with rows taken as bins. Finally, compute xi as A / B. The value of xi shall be 1.07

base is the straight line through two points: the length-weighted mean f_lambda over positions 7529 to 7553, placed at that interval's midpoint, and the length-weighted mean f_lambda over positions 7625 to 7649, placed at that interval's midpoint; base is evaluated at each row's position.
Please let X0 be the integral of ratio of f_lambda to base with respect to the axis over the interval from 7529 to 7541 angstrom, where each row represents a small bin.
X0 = 12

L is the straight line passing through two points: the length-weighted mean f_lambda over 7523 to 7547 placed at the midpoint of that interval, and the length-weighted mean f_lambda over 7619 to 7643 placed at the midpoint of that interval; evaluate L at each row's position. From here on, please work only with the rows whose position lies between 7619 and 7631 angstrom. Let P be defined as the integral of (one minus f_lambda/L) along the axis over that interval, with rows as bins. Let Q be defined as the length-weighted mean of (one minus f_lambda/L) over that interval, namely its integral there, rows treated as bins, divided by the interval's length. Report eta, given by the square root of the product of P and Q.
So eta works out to 0.32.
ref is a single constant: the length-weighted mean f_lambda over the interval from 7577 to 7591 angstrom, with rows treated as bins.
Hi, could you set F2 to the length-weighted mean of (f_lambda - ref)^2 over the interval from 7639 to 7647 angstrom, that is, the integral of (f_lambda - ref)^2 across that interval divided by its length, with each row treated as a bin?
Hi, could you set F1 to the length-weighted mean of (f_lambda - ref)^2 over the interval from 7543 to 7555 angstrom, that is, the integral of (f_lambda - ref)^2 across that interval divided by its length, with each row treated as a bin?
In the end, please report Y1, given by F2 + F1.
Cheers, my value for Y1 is 60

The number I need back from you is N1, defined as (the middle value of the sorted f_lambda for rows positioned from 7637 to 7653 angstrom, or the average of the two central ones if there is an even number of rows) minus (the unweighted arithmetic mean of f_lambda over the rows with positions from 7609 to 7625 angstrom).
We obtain 7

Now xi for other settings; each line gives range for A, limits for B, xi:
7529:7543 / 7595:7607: 0.98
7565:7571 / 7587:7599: 0.94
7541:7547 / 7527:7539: 0.96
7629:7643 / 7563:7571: 1.33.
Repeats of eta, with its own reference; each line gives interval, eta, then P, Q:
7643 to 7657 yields 0.56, -2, -0.149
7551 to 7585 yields 0.46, 3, 0.079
